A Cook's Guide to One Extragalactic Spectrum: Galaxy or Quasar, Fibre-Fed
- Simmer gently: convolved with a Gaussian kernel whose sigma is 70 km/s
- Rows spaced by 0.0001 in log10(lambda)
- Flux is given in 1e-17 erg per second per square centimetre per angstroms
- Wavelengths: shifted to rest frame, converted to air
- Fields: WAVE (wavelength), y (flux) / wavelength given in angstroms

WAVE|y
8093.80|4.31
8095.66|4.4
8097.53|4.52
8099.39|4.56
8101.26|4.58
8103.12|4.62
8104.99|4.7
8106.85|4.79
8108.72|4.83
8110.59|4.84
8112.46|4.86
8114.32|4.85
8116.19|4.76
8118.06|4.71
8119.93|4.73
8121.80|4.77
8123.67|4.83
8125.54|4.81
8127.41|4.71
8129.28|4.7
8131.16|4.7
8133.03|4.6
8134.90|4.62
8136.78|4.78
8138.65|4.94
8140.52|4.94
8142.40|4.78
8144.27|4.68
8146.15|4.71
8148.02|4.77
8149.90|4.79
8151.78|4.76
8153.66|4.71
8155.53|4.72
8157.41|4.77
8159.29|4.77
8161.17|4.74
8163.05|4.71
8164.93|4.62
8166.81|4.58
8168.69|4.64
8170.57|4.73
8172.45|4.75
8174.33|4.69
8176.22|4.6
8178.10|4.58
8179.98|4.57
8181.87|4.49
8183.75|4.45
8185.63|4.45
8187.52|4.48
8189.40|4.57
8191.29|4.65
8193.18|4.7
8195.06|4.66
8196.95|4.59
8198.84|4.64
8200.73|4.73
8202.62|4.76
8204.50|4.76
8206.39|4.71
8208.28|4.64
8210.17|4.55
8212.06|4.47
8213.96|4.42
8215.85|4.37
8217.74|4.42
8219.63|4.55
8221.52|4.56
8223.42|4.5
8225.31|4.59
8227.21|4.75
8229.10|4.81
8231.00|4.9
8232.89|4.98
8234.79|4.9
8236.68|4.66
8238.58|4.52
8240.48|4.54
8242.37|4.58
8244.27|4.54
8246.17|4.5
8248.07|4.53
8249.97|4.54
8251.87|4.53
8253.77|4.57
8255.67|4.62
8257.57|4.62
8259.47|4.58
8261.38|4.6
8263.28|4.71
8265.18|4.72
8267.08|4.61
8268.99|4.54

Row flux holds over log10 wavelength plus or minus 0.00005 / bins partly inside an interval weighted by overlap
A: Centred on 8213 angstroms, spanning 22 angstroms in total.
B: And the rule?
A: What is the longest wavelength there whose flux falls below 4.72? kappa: 8223.42 angstroms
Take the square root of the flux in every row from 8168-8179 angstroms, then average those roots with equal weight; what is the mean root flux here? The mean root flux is 2.160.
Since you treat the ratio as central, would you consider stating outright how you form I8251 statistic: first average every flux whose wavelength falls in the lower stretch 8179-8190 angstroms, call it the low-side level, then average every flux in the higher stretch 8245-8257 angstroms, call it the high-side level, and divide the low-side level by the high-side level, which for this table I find 0.99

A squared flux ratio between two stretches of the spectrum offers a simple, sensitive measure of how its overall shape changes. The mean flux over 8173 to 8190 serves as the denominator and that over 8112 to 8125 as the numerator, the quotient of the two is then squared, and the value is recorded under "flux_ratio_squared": 1.11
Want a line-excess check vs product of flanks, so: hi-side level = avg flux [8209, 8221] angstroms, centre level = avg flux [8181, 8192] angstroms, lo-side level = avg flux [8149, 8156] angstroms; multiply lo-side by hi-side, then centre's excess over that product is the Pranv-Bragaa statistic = -16.7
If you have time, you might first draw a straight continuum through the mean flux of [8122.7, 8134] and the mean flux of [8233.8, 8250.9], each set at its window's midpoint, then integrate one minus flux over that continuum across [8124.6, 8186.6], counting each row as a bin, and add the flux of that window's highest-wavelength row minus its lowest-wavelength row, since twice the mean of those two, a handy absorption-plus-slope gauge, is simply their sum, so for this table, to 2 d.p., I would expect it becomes -0.35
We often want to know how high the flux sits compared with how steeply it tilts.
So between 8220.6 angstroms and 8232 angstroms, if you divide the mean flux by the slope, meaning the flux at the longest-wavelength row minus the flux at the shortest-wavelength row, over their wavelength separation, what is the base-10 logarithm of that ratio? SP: 2.1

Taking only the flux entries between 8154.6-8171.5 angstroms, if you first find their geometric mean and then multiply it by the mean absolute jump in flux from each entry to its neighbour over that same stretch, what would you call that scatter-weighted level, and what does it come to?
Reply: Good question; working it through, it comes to 0.23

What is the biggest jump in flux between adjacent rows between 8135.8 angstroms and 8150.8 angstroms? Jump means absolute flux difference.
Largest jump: 0.16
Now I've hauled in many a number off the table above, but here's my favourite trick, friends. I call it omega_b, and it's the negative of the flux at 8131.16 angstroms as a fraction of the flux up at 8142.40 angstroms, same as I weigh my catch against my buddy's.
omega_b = -0.98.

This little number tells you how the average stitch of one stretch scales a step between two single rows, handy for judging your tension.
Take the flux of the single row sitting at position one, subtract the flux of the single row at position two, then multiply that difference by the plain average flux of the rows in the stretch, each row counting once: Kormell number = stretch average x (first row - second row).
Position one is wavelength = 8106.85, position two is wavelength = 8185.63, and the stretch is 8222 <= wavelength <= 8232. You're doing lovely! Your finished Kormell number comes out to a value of 1.6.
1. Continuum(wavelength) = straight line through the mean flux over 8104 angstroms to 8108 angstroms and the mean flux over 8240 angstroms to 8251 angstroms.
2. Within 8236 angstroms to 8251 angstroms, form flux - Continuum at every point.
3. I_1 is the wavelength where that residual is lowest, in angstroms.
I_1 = 8246.17 angstroms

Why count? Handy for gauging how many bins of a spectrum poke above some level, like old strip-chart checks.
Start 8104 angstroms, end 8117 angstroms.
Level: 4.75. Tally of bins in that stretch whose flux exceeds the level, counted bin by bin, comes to 6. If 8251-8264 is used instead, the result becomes 0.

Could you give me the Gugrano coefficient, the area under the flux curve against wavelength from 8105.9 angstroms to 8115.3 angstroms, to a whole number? 45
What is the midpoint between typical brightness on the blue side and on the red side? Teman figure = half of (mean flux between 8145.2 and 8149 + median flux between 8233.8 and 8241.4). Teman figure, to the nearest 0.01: 4.67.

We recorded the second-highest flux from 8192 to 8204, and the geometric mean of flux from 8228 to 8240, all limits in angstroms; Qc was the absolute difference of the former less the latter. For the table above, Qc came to 0.062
